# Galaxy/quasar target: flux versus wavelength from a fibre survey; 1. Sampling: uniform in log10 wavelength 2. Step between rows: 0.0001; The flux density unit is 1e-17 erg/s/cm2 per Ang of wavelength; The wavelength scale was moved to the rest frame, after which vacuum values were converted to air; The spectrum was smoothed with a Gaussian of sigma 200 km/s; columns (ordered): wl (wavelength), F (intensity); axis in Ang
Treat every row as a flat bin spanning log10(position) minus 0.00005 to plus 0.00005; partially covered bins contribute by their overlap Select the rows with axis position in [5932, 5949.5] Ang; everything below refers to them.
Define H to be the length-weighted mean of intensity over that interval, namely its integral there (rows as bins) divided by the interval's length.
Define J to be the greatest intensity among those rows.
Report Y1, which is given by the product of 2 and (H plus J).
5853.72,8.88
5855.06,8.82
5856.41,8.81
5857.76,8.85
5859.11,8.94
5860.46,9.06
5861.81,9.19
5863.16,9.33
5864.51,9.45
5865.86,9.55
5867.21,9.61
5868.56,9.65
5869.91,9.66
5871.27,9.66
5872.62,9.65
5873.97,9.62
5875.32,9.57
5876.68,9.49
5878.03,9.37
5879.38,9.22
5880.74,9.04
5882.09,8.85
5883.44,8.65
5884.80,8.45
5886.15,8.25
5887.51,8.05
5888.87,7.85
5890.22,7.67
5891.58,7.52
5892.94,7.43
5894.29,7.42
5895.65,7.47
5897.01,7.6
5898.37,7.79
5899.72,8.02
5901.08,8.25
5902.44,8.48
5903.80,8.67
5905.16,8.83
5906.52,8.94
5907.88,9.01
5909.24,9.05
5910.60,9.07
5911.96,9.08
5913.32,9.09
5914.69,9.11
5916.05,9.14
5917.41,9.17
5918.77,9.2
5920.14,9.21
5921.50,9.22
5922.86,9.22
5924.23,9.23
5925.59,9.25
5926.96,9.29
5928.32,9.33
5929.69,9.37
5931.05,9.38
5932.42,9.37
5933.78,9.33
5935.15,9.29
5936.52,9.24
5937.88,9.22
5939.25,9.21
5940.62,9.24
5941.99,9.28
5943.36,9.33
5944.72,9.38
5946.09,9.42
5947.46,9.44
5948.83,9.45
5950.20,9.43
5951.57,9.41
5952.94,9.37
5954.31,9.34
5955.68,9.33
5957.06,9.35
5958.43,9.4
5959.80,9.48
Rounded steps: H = 9.32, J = 9.45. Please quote 37.5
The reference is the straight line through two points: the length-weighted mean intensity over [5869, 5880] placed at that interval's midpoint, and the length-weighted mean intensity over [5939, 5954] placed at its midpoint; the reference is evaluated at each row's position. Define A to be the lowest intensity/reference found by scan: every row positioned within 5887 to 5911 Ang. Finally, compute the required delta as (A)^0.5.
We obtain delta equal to 0.884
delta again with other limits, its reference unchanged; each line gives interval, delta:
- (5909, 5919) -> 0.978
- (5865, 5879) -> 0.992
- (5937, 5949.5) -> 0.991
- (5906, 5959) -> 0.972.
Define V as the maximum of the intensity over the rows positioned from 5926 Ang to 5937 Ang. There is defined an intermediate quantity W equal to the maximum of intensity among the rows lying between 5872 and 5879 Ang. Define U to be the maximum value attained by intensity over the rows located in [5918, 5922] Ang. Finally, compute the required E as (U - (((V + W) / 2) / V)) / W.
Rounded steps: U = 9.22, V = 9.38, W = 9.65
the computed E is 0.85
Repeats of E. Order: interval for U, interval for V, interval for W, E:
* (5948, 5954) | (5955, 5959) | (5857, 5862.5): 0.92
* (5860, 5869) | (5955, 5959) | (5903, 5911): 0.96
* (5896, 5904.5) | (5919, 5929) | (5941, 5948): 0.81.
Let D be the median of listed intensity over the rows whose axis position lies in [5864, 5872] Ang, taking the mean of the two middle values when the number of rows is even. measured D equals 9.63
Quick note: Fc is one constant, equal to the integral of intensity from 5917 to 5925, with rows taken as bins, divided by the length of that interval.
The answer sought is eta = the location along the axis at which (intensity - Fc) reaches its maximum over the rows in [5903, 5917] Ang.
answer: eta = 5916.05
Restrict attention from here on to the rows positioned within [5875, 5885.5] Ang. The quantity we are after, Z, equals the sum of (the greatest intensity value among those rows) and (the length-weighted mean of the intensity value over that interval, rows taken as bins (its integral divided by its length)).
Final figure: 18.6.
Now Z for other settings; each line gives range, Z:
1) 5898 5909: 17.6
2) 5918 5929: 18.6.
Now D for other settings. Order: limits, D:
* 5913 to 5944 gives 9.24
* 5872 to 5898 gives 8.45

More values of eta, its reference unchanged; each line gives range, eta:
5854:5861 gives 5860.46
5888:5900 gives 5899.72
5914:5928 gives 5926.96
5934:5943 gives 5935.15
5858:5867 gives 5865.86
